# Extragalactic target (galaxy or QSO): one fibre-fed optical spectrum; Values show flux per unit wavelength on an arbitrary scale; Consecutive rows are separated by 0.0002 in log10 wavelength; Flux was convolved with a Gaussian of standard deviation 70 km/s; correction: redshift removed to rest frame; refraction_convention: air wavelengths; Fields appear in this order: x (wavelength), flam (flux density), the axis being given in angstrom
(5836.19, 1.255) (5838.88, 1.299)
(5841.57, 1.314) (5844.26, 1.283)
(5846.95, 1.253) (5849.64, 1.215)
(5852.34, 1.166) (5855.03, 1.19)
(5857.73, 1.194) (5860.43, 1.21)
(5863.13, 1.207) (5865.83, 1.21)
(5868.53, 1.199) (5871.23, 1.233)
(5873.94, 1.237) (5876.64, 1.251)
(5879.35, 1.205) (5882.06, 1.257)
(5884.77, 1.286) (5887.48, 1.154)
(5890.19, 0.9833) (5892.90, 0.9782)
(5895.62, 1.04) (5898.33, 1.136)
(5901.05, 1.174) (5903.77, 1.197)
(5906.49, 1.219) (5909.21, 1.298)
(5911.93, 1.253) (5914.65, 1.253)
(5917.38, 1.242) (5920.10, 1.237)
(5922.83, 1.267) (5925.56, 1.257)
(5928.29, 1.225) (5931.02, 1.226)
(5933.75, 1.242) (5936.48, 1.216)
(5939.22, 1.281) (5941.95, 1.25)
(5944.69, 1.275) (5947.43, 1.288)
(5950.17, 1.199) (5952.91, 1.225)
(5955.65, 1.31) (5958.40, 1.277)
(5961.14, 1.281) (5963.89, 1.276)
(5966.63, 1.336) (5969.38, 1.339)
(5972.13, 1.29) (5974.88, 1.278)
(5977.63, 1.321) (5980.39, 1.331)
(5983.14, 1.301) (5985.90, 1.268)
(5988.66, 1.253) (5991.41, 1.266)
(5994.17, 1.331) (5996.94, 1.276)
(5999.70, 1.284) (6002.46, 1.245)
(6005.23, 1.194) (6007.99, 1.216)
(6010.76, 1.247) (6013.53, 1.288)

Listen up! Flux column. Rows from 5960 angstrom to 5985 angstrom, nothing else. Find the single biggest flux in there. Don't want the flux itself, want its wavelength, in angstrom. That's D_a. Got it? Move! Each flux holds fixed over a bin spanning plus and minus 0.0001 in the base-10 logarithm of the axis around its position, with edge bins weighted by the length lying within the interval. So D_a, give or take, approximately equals 5969.38 angstrom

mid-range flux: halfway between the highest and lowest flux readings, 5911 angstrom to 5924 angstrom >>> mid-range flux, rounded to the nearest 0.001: 1.252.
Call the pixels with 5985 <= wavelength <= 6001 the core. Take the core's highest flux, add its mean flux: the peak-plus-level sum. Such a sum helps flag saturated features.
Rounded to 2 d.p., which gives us 2.61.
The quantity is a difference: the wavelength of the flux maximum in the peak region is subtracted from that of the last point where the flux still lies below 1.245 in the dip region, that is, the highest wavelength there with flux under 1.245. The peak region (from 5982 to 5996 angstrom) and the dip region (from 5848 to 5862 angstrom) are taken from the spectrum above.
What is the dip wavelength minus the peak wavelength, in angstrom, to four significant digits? -133.7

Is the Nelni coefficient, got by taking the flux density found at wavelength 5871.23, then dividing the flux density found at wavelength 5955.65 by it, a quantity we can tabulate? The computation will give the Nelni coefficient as 1.06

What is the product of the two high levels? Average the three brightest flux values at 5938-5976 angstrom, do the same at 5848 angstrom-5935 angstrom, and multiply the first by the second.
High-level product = 1.71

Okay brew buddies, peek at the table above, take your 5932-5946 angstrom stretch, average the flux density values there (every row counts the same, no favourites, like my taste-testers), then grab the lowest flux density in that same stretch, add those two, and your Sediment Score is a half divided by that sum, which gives 0.203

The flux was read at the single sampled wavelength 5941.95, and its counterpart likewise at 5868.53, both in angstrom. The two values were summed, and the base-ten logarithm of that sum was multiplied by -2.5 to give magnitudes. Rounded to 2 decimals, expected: -0.97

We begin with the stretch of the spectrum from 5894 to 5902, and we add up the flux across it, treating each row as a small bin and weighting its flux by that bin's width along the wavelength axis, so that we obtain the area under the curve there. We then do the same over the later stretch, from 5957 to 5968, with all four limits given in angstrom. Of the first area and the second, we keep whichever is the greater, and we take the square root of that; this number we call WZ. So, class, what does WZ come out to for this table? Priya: 3.77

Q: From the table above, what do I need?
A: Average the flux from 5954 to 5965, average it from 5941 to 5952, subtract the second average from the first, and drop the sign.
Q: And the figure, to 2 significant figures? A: 0.033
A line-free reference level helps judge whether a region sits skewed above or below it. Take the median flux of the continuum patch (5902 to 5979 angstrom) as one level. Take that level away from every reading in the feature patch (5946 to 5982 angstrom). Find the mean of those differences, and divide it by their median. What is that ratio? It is 1.02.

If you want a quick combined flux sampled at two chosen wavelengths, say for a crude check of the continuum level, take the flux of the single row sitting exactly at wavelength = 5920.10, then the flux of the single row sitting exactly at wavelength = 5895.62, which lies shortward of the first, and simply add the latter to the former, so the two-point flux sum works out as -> 2.28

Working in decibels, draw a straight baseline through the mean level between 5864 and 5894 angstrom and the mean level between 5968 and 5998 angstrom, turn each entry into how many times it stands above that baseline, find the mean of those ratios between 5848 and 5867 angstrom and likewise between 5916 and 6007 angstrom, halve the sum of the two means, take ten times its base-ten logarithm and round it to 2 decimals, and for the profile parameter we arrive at 0.07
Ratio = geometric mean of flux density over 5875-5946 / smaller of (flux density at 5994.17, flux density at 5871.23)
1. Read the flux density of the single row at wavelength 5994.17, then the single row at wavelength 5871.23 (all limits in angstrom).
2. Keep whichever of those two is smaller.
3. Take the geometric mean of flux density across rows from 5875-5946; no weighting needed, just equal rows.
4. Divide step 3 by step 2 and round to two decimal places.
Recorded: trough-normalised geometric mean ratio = 0.98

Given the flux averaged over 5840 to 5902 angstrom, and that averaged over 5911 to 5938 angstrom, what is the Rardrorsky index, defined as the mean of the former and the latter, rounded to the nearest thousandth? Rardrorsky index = 1.216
